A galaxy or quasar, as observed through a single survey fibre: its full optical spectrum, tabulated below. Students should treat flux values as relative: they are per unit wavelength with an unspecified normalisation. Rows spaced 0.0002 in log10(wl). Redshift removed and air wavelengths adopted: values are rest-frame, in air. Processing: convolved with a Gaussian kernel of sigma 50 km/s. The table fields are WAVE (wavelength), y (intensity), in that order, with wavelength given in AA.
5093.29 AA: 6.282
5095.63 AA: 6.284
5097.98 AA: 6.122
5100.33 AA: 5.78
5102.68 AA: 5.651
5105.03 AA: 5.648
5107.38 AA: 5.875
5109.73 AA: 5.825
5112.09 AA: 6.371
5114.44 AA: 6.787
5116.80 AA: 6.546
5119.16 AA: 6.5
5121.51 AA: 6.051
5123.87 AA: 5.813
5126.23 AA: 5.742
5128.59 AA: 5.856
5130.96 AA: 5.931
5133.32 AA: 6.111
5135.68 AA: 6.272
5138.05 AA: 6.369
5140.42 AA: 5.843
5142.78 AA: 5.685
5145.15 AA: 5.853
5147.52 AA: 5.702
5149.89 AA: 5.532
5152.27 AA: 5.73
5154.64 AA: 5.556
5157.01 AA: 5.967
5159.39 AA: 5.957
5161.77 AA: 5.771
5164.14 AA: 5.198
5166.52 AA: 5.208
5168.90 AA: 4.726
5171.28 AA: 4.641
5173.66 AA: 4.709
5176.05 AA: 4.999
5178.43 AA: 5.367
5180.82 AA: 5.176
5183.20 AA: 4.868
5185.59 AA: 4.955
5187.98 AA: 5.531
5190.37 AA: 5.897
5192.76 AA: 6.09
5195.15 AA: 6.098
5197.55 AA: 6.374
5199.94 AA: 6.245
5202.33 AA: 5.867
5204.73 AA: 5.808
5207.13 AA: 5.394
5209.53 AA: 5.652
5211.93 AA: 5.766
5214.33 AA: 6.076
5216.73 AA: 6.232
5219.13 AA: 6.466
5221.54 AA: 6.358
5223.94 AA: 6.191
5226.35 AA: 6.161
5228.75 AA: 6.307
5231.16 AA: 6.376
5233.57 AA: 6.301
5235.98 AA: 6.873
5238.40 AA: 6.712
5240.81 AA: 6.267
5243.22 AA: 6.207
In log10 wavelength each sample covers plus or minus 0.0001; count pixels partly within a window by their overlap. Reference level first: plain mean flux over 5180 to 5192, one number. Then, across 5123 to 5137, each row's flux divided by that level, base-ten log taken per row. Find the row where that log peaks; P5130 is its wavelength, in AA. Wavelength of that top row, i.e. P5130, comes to 5135.68 AA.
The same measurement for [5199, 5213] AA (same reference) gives 5199.94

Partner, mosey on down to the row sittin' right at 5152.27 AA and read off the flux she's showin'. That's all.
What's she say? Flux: 5.73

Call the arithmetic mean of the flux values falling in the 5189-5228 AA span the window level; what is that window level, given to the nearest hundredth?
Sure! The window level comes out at 6.04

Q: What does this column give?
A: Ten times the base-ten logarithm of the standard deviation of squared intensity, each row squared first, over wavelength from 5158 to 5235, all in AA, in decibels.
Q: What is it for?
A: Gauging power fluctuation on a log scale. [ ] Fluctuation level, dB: 8.0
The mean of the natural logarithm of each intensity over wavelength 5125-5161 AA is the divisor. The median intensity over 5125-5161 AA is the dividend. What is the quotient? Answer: 3.31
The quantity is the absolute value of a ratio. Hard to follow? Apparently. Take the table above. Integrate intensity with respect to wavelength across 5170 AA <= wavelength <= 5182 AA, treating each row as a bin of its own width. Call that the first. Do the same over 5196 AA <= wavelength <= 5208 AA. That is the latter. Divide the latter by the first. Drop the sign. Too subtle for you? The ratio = 1.20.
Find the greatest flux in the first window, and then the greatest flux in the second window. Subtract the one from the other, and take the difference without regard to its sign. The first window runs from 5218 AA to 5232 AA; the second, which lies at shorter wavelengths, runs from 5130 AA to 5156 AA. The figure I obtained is 0.1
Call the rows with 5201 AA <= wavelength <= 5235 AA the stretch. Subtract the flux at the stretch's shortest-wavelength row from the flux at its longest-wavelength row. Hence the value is 0.43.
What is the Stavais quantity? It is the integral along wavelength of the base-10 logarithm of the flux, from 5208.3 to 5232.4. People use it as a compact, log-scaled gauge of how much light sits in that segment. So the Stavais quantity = 19.0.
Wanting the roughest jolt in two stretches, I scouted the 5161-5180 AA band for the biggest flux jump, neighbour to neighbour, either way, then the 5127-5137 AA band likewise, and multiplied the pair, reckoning 0.10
